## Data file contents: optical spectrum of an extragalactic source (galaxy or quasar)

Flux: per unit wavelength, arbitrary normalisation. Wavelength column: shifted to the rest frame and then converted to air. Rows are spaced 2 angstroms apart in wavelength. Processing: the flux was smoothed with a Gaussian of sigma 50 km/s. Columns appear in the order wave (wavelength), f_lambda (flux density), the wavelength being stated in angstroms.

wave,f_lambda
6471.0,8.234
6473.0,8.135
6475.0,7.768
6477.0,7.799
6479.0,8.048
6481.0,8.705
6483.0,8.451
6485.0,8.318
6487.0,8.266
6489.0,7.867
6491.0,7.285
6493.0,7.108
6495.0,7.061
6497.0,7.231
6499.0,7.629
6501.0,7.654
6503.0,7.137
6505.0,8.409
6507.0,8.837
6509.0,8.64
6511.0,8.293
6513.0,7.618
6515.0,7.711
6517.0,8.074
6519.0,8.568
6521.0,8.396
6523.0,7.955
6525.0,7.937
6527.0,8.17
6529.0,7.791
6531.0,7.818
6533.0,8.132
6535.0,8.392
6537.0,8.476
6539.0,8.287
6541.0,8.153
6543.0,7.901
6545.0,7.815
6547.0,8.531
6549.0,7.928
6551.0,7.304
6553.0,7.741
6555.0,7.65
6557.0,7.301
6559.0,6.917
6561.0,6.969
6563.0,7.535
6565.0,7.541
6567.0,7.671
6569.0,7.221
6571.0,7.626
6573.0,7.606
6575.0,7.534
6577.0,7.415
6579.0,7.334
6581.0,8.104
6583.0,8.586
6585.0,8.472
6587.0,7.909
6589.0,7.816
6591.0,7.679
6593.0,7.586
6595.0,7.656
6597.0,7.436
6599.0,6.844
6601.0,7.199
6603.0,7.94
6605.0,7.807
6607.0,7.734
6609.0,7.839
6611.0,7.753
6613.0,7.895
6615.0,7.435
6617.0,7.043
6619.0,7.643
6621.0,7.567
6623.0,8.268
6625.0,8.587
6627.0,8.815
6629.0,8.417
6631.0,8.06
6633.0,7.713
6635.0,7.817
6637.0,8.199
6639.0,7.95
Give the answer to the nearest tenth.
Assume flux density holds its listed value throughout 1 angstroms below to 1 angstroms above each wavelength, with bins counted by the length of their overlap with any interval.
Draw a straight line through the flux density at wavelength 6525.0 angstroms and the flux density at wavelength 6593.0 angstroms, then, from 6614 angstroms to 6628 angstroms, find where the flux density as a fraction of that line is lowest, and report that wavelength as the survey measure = 6617.0 angstroms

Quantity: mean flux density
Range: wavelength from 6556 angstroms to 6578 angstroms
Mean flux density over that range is 7.39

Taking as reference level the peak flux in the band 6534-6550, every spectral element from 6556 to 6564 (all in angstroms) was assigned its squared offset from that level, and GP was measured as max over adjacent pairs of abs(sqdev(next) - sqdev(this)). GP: 1.45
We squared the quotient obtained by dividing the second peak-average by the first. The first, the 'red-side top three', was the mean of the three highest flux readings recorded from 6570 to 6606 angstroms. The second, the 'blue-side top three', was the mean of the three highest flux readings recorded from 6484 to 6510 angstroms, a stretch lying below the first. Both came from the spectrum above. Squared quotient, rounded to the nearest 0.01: 1.06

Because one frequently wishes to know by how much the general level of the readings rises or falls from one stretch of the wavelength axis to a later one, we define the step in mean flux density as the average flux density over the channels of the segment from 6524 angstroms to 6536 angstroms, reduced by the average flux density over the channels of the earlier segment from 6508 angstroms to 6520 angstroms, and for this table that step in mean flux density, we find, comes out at -0.1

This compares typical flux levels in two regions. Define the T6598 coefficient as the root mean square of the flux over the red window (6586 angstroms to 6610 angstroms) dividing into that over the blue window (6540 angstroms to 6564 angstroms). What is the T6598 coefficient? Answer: 1.00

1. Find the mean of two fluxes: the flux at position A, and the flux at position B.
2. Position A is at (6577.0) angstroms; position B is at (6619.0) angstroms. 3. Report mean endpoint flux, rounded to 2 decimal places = 7.53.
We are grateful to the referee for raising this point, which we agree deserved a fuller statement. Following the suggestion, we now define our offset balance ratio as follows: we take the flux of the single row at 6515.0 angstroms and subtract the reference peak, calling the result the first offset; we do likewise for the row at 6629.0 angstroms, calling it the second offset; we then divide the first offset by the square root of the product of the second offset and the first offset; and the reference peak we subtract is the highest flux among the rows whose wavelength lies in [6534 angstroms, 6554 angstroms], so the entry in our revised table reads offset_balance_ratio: -2.7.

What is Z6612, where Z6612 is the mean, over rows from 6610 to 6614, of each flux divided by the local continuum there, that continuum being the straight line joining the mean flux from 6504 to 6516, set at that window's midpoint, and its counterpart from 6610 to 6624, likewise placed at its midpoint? 1.02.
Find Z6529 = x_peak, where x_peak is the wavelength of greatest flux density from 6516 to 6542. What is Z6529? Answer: 6519.0 angstroms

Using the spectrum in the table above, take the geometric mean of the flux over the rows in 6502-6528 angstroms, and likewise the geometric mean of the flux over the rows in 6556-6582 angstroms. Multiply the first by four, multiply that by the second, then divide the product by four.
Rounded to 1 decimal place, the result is 60.4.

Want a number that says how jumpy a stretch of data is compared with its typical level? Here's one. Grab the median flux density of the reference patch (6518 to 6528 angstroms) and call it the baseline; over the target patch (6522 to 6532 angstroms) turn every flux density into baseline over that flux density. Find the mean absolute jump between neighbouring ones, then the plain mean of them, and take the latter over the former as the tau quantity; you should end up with 49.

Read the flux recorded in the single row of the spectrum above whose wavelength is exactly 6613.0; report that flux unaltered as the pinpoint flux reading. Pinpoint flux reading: 7.895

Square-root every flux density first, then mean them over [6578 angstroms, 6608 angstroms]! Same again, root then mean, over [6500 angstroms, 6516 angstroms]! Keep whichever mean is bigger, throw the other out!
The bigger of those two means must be 2.83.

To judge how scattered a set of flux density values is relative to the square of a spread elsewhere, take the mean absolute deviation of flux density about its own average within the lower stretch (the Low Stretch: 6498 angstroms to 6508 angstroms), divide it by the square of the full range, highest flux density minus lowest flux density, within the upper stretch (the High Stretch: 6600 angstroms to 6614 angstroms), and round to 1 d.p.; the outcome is 1.0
